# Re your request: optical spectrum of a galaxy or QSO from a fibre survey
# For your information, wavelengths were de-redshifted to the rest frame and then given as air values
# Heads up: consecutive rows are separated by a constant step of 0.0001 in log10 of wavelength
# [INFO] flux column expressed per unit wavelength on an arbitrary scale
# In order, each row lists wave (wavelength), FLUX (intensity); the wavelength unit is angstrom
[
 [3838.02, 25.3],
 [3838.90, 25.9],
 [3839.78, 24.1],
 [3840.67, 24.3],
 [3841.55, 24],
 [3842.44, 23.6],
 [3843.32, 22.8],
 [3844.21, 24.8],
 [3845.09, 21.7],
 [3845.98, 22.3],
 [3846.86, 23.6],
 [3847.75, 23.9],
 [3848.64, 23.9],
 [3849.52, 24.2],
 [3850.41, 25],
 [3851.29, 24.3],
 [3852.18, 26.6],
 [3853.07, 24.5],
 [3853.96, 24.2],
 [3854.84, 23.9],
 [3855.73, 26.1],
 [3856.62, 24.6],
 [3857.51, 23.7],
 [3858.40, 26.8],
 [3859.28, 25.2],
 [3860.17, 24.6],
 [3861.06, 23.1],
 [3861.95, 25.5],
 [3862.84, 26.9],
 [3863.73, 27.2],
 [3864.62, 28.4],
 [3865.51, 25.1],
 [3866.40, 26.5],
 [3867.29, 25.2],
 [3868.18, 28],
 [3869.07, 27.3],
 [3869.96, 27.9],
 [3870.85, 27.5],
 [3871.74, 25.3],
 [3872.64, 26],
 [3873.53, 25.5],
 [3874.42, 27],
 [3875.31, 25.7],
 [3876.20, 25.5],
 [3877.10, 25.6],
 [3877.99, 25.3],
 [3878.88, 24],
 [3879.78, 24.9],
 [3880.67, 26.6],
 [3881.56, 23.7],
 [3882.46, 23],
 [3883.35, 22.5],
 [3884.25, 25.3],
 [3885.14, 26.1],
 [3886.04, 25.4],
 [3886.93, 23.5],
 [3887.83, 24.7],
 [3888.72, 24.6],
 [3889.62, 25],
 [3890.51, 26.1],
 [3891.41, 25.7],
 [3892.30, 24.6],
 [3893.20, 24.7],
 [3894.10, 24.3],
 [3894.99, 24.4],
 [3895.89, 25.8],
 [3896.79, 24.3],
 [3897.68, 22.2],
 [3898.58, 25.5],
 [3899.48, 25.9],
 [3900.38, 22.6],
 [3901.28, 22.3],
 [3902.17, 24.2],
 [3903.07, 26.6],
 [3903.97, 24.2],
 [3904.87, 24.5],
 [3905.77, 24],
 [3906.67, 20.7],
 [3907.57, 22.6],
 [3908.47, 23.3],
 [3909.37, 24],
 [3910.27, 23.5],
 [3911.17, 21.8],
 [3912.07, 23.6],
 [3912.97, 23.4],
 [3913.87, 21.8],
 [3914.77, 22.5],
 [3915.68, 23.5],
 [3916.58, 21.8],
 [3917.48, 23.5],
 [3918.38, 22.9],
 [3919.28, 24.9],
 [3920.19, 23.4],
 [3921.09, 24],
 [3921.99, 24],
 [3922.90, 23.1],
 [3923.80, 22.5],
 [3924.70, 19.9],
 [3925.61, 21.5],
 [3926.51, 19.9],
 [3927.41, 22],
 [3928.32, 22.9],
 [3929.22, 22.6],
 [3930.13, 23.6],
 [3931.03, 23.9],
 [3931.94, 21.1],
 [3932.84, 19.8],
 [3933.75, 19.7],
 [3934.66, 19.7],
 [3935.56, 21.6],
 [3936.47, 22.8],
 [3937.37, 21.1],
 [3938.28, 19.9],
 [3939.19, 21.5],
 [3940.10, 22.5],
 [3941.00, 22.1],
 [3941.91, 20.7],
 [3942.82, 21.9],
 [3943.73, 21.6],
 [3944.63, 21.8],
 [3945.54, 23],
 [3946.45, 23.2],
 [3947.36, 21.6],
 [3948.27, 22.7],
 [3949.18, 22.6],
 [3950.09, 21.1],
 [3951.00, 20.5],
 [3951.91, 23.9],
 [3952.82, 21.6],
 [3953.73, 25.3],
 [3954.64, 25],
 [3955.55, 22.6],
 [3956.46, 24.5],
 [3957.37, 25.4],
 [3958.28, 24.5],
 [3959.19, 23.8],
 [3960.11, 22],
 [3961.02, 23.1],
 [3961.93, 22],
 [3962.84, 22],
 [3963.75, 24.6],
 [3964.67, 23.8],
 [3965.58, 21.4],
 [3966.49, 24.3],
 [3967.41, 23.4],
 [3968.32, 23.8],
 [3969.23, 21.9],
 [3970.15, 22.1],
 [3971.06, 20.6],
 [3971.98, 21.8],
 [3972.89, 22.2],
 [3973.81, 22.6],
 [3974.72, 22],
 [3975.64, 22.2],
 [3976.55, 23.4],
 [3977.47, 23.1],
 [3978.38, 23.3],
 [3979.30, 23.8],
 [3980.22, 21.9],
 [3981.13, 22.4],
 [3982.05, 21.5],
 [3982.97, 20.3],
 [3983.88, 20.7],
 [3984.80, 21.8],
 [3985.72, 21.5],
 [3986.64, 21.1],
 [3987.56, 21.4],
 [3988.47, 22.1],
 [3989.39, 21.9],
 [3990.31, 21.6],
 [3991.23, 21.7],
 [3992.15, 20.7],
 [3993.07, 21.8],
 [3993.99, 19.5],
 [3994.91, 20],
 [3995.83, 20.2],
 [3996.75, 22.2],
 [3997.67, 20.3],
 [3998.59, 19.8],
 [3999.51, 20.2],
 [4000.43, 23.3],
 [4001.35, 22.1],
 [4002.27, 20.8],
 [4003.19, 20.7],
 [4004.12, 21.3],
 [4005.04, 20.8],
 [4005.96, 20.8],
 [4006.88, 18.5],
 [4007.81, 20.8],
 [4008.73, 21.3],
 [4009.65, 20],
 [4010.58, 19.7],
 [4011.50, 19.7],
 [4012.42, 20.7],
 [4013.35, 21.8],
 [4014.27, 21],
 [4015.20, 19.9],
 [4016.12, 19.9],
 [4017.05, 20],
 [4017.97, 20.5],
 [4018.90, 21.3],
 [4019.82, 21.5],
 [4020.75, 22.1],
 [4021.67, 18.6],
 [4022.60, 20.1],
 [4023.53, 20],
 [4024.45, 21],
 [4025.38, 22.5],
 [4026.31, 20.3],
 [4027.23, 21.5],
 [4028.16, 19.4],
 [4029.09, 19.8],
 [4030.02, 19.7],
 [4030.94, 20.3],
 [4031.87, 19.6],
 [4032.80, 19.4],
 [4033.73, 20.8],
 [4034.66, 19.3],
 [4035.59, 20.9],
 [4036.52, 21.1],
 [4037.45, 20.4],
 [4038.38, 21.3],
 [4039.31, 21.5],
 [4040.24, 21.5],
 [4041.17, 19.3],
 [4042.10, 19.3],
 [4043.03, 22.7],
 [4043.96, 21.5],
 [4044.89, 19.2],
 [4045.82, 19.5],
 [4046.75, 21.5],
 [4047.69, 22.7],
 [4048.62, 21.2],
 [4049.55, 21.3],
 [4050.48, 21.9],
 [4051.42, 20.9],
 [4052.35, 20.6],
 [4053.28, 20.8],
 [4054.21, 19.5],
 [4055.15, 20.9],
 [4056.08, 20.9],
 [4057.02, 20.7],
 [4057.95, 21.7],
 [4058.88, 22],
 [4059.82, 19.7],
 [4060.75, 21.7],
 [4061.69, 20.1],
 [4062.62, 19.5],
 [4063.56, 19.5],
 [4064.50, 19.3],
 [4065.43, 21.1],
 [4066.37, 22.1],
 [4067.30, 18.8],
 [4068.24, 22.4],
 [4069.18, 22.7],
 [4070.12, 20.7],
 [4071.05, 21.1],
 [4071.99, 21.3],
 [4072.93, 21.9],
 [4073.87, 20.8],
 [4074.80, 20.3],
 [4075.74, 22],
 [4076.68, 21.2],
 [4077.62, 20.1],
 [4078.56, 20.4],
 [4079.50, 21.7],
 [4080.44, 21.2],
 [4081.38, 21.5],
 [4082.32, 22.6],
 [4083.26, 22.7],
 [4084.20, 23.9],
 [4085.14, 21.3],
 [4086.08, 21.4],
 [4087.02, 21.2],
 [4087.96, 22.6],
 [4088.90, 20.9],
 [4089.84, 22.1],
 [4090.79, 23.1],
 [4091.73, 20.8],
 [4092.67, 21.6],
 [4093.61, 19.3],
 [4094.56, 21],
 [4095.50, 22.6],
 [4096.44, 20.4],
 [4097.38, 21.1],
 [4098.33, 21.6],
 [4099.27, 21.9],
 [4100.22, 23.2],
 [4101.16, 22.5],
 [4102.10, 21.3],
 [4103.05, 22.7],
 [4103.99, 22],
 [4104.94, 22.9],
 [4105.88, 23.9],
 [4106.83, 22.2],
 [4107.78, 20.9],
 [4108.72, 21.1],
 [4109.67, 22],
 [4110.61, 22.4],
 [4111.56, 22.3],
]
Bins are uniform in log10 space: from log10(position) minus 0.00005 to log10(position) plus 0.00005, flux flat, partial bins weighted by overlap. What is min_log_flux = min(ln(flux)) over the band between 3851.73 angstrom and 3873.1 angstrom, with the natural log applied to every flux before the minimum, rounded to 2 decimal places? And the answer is 3.14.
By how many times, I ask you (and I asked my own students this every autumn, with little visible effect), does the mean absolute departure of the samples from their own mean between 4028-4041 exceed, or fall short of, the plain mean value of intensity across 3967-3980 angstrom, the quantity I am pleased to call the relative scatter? 0.032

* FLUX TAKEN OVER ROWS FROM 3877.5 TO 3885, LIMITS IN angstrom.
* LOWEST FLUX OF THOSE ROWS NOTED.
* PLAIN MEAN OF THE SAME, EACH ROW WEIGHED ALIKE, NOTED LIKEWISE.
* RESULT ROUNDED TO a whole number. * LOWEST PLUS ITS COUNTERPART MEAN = 47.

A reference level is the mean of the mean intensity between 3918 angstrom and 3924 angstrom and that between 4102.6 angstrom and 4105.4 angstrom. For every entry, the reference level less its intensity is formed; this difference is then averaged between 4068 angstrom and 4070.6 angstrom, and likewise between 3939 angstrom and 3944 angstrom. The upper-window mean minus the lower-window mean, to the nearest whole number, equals 0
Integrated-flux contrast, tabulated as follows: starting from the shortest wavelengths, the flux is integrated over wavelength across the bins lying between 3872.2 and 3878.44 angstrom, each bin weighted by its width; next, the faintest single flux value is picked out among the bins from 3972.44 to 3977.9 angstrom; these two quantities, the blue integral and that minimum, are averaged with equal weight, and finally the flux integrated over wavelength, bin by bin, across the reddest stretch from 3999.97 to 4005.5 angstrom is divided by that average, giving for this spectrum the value 1.3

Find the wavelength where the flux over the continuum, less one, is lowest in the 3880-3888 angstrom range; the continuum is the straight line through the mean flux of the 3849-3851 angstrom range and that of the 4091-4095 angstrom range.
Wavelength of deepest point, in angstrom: 3883.35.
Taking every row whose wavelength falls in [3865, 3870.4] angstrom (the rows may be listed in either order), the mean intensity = 26.7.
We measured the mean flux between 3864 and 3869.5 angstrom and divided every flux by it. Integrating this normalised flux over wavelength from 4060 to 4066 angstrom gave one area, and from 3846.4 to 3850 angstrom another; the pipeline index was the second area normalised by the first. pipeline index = 0.7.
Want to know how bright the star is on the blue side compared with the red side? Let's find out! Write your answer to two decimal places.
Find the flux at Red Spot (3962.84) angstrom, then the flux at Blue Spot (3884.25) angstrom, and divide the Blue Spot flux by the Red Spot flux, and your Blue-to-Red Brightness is 1.15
